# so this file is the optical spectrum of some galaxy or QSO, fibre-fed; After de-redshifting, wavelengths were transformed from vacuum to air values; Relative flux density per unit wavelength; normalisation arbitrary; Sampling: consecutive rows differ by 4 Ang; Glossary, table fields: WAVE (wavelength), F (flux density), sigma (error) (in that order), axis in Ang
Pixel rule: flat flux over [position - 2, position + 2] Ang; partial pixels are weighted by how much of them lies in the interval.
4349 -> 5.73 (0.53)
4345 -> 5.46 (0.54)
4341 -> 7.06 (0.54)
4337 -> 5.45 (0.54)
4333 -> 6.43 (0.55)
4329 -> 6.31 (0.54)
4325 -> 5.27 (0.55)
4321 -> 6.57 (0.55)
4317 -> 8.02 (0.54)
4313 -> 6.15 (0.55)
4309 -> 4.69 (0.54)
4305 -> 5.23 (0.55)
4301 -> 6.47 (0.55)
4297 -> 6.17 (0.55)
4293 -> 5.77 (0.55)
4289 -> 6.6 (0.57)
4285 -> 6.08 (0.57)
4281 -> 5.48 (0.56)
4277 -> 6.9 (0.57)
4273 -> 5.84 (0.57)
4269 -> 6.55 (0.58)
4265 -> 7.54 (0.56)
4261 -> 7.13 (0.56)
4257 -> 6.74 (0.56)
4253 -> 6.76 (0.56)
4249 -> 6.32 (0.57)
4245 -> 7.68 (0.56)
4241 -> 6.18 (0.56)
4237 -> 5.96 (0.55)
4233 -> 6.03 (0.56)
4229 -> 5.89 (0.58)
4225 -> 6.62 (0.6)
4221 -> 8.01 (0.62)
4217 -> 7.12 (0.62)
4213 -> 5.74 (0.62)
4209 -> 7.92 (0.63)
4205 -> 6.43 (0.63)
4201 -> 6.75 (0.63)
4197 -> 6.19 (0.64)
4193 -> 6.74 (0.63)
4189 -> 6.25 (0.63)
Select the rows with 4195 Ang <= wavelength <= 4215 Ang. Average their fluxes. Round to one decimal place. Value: 6.6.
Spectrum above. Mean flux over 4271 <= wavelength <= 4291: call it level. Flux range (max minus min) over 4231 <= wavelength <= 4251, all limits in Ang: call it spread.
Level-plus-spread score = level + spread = 7.9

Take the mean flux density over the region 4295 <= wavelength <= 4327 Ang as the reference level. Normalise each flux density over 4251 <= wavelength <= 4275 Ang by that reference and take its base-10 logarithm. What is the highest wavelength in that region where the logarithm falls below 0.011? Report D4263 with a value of 4273 Ang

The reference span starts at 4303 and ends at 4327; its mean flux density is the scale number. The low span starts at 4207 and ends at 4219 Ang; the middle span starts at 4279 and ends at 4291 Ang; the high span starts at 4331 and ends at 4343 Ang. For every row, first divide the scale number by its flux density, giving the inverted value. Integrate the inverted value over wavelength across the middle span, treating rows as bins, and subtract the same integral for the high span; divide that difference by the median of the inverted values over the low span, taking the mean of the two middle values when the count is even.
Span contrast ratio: 0.51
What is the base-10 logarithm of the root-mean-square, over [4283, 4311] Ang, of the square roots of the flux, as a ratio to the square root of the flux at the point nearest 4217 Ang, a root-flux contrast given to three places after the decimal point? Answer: -0.042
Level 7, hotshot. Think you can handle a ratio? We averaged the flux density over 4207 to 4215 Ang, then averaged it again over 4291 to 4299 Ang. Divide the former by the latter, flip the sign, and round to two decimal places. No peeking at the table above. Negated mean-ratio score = -1.14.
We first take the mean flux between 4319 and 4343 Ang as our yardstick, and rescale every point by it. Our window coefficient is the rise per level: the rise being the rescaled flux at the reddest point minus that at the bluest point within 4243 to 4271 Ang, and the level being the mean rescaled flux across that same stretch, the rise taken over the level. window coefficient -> -0.16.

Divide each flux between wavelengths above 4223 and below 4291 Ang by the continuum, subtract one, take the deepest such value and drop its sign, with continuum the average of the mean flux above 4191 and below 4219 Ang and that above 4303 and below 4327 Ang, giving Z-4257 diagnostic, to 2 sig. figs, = 0.14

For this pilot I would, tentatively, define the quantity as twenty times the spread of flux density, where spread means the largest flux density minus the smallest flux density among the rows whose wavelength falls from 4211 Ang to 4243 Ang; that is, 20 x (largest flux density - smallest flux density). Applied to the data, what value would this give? 45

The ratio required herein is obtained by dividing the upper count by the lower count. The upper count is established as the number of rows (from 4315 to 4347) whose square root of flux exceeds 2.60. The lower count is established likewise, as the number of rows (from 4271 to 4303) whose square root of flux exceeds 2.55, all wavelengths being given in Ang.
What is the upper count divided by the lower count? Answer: 1.00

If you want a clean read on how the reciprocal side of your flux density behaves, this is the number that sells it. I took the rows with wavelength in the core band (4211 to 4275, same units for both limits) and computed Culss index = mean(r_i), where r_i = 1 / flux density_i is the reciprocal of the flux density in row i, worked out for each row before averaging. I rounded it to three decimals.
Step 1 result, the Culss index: 0.152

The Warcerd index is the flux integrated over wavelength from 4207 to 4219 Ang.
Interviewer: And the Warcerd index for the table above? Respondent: 83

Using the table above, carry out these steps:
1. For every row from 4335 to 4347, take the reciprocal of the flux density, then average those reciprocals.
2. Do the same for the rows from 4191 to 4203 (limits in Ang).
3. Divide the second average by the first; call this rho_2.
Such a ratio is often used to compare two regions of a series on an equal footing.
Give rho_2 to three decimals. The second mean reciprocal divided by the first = 0.901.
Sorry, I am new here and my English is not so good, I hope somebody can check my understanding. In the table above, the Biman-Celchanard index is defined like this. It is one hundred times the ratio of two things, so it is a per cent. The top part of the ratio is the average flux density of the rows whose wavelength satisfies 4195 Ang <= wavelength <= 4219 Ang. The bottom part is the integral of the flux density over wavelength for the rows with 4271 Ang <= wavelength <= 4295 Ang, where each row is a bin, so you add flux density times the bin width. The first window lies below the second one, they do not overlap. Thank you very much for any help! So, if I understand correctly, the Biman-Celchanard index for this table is 4.6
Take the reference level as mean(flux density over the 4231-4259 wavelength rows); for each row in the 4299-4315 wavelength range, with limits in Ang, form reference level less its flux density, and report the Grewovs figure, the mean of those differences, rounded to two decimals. 0.89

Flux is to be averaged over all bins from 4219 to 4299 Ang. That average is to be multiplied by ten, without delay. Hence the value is 65.1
